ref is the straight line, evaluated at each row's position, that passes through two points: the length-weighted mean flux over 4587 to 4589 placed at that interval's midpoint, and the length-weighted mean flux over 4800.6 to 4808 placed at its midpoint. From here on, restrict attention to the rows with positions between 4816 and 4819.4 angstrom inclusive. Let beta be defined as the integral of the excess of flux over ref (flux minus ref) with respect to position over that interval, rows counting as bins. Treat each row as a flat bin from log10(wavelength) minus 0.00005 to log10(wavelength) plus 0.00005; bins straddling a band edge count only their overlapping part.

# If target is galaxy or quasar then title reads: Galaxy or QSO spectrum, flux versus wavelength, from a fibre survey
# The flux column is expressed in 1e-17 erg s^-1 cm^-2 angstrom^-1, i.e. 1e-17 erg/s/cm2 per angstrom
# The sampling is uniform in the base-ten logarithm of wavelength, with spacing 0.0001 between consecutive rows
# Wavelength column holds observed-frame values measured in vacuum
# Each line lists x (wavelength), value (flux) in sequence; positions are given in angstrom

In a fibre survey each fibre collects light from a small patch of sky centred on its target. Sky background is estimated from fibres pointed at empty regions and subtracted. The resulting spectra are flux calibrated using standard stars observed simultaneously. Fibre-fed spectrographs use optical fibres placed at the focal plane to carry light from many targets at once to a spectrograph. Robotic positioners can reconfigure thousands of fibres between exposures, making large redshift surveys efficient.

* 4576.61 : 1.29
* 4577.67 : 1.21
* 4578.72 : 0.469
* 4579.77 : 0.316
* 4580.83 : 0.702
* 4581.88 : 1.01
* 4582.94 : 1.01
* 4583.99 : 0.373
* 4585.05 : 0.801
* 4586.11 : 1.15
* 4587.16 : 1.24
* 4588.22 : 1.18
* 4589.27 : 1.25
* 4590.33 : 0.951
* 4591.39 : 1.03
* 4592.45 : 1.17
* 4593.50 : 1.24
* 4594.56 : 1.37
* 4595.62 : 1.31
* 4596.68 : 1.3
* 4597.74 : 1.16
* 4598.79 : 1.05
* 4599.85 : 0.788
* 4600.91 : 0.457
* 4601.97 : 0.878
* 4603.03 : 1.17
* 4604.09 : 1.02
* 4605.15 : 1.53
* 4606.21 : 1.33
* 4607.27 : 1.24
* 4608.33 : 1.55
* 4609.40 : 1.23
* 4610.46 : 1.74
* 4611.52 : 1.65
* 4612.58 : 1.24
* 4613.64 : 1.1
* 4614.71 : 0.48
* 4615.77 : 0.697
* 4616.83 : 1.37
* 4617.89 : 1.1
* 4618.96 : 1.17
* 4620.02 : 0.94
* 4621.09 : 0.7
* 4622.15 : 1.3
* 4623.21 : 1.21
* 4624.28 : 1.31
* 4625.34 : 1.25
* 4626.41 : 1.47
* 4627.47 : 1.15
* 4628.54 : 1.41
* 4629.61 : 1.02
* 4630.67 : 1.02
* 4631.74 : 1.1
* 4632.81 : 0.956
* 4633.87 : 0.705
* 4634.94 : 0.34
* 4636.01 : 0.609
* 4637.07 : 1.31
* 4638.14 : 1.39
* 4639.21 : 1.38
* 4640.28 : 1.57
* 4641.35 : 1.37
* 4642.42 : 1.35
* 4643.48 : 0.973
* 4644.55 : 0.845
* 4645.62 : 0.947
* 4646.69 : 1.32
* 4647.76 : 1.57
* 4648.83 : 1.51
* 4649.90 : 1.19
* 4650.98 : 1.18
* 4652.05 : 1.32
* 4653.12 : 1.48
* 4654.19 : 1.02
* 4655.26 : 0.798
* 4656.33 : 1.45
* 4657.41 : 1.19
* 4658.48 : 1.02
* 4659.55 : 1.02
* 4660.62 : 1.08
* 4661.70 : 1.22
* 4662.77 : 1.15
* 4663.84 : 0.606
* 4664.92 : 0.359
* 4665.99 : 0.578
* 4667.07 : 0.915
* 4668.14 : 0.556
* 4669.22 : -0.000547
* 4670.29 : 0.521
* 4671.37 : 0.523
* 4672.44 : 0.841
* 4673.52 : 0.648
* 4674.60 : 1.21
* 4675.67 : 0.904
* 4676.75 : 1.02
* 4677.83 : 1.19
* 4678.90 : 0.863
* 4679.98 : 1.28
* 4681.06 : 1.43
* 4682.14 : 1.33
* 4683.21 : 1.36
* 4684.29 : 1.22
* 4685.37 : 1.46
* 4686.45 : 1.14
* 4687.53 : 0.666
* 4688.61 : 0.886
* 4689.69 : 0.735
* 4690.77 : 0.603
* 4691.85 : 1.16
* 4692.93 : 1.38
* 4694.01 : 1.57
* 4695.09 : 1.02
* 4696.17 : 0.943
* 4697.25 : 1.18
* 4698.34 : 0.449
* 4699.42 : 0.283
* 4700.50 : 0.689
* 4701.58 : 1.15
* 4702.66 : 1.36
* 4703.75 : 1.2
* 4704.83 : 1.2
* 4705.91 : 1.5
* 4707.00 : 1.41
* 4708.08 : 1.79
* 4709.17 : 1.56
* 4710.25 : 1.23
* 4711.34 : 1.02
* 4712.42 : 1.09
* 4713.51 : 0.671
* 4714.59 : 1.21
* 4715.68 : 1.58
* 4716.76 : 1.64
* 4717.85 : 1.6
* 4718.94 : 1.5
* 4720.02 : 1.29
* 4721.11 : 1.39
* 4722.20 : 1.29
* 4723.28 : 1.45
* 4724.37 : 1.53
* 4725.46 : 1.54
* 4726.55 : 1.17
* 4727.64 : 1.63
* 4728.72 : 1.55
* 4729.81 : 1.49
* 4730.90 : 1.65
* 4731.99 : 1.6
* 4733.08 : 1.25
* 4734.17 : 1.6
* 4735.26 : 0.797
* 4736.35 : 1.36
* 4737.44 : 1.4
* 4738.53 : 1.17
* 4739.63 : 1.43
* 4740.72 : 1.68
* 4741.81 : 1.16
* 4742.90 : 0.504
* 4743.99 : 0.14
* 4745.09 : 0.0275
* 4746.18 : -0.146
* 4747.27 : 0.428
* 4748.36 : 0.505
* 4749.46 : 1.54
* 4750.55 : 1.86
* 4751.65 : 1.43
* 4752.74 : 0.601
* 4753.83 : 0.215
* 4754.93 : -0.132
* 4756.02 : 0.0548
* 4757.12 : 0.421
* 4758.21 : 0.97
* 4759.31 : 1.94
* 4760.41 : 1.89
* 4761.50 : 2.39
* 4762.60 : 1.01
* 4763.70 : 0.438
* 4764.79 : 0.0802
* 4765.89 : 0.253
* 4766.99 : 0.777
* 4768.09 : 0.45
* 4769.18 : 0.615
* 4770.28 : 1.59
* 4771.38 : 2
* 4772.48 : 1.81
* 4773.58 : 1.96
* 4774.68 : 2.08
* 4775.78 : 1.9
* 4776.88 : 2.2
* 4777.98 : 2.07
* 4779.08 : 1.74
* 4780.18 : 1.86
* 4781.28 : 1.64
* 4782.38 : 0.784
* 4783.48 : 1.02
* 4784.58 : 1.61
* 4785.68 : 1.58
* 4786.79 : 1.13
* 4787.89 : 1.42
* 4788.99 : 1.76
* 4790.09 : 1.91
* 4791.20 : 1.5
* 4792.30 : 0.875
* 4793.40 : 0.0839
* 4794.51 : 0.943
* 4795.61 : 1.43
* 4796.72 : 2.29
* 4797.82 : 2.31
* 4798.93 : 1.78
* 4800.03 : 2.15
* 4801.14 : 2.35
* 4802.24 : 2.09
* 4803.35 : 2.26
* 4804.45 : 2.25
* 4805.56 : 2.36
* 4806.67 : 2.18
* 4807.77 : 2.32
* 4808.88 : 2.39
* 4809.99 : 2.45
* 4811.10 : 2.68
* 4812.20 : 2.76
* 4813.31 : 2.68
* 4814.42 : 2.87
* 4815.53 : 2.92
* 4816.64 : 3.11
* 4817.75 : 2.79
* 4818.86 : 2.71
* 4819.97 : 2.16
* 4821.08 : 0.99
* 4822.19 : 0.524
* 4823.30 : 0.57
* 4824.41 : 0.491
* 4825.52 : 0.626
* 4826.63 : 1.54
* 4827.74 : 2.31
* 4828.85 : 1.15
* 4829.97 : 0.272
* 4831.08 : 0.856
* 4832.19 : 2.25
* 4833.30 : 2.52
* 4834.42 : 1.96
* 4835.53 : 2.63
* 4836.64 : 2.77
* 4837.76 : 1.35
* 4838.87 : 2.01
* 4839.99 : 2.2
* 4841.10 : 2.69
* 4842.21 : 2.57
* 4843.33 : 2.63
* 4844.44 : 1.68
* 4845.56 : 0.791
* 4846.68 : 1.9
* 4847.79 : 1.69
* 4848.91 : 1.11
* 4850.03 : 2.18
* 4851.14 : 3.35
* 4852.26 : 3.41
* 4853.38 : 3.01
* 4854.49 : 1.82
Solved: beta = 1.9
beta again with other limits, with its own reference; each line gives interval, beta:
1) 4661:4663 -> -0.8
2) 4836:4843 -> -1.0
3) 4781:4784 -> -3.1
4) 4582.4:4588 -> -1.5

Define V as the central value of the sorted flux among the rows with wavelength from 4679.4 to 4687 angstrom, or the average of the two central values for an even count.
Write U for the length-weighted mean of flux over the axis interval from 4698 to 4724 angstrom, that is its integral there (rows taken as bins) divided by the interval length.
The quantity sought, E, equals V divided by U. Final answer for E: 1.1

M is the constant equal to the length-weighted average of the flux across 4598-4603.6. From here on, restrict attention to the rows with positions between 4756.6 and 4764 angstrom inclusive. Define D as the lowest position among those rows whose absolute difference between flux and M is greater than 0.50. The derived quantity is 4759.31 angstrom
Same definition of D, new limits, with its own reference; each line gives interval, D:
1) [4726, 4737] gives 4727.64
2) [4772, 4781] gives 4772.48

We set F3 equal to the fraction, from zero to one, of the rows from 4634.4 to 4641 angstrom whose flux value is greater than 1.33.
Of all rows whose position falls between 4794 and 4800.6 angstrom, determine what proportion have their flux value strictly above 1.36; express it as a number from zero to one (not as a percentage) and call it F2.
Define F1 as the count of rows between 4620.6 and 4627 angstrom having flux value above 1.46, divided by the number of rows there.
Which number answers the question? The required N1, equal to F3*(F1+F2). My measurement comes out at 0.50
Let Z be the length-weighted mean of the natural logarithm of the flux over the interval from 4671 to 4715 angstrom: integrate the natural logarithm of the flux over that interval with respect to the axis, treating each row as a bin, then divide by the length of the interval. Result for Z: 0.02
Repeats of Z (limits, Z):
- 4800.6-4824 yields 0.72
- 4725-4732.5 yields 0.41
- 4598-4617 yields 0.06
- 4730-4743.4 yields 0.22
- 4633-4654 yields 0.10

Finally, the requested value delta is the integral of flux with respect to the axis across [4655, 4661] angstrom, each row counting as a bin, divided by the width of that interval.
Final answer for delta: 1.11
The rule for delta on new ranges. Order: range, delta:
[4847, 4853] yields 2.35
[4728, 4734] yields 1.52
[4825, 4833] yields 1.33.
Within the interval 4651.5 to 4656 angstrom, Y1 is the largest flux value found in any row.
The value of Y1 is 1.48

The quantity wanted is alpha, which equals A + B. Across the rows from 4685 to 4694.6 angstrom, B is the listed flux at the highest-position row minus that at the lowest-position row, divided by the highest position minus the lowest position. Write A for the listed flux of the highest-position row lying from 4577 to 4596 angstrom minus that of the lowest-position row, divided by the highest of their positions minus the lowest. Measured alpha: 0.02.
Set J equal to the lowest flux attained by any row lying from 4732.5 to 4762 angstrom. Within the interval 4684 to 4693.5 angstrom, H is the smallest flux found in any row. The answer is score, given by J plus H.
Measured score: 0.46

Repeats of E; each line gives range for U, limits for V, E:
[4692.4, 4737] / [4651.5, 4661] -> 0.8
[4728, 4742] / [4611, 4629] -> 0.9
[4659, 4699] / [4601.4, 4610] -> 1.3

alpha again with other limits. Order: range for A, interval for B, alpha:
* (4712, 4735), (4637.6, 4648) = 0.04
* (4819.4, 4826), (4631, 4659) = -0.28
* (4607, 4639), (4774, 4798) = 0.01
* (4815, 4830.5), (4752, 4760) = 0.02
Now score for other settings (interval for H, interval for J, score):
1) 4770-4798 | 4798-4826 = 0.57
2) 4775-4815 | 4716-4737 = 0.88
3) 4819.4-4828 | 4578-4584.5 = 0.81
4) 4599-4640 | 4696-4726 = 0.62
